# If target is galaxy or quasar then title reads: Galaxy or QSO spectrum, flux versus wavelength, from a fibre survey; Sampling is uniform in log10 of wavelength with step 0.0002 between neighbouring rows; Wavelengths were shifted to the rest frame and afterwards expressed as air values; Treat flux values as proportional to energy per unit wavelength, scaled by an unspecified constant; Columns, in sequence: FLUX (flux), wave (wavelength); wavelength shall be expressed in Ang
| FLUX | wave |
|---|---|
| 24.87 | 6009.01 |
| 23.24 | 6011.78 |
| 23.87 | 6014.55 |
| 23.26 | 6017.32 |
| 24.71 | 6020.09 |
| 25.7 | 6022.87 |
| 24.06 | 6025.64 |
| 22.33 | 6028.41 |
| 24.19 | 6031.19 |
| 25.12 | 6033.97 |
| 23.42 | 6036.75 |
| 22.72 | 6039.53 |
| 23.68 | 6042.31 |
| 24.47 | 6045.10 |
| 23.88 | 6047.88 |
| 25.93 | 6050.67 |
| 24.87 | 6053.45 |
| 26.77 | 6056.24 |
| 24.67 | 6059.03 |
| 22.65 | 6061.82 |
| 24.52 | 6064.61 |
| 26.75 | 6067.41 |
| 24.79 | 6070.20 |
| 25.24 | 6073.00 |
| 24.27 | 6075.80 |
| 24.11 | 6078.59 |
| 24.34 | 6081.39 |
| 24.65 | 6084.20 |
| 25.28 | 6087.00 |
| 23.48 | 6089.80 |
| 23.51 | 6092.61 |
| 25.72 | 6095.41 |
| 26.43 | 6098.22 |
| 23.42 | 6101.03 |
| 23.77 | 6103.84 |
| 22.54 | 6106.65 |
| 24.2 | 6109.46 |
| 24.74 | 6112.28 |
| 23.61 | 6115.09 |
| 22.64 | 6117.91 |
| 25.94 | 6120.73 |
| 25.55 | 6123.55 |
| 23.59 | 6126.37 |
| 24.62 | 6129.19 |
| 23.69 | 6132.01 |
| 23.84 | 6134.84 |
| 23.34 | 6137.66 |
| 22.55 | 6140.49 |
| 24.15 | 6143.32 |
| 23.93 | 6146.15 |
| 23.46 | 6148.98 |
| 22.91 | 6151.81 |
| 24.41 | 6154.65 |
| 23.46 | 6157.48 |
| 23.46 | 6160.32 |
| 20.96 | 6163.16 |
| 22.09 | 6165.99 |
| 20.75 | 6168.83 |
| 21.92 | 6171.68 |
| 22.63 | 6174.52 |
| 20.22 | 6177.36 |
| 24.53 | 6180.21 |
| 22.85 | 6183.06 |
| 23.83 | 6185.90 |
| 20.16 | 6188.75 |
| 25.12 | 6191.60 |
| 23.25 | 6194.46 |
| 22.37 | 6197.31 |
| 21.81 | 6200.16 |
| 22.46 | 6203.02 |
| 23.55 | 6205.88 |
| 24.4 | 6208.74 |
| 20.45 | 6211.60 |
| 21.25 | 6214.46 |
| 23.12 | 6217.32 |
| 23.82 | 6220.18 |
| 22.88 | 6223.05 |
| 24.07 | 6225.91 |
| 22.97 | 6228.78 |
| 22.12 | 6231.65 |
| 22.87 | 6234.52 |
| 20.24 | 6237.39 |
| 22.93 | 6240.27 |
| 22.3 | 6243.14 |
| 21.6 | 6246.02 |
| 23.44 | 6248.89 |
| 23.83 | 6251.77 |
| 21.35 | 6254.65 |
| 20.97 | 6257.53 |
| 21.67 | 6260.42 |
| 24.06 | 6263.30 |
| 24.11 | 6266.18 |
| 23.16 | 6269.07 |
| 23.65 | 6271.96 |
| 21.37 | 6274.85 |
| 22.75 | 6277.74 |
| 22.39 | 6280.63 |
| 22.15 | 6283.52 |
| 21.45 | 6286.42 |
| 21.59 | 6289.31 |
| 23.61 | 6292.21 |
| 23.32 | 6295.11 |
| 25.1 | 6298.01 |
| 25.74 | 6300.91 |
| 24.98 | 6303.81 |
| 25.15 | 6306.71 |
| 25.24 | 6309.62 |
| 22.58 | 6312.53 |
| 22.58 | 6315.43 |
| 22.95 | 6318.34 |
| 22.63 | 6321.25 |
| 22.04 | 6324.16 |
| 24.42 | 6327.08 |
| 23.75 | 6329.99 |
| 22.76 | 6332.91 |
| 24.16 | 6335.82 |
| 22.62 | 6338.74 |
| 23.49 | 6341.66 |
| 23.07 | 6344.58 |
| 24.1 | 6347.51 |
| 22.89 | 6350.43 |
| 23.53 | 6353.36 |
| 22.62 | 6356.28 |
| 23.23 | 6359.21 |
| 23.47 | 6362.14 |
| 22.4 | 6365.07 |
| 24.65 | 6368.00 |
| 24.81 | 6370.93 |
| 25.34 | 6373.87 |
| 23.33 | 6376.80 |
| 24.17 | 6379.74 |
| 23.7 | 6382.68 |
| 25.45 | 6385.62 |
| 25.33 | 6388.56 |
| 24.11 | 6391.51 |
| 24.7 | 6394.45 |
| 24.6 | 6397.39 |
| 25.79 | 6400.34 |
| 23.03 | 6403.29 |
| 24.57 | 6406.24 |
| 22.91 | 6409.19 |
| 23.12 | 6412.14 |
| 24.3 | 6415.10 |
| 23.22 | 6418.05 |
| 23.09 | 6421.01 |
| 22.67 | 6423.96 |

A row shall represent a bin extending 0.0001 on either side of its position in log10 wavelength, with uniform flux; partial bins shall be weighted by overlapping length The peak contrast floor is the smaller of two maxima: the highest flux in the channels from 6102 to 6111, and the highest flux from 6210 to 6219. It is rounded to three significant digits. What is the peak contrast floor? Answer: 23.1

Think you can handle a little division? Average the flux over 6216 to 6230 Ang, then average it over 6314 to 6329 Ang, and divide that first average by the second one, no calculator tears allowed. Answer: 1.02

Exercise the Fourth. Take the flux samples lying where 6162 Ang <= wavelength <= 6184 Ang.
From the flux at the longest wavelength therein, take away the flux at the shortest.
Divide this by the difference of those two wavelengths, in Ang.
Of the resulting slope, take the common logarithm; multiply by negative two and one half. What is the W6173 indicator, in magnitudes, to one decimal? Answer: 2.6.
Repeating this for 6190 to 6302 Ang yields 5.6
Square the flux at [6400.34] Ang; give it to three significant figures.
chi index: 665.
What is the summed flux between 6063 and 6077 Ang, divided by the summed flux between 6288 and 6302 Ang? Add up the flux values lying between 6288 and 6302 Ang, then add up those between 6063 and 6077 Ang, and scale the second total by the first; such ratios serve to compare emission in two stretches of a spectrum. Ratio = 1.05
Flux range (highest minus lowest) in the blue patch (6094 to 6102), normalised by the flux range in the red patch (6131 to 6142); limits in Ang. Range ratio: 2.33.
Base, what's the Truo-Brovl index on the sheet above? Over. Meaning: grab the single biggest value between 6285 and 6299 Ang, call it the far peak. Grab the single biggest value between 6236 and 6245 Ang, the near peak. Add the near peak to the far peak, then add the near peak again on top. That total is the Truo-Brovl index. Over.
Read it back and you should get 71.0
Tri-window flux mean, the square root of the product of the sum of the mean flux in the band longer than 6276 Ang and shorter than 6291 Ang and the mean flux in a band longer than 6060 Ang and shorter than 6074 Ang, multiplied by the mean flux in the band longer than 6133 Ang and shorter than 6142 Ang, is 33.0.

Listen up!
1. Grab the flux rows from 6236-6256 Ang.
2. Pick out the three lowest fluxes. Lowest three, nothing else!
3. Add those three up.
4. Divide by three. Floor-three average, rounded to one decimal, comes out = 21.1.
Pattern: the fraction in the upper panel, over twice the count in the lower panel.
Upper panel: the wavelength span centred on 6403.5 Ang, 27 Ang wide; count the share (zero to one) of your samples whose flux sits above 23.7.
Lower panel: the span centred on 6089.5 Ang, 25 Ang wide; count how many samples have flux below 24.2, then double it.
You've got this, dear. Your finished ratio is 0.083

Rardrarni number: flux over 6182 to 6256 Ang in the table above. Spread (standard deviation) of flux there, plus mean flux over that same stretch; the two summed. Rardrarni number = 23.9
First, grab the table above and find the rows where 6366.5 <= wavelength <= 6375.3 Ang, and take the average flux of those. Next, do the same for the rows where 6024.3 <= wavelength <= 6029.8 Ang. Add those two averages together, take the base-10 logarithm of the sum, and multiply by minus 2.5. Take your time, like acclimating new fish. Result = -4.21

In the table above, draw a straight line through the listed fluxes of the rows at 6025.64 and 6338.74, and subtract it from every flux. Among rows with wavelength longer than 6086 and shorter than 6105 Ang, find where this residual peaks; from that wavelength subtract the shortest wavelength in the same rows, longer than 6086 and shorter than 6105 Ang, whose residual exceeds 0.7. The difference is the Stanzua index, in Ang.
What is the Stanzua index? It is 11.2 Ang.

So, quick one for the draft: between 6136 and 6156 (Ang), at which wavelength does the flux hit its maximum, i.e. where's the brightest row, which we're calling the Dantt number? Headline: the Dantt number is 6154.65 Ang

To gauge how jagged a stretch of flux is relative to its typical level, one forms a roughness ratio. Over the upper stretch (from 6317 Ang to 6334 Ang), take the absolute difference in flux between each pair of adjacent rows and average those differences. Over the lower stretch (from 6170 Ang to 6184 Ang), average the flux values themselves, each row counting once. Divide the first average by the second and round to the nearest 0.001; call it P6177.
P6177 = 0.044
